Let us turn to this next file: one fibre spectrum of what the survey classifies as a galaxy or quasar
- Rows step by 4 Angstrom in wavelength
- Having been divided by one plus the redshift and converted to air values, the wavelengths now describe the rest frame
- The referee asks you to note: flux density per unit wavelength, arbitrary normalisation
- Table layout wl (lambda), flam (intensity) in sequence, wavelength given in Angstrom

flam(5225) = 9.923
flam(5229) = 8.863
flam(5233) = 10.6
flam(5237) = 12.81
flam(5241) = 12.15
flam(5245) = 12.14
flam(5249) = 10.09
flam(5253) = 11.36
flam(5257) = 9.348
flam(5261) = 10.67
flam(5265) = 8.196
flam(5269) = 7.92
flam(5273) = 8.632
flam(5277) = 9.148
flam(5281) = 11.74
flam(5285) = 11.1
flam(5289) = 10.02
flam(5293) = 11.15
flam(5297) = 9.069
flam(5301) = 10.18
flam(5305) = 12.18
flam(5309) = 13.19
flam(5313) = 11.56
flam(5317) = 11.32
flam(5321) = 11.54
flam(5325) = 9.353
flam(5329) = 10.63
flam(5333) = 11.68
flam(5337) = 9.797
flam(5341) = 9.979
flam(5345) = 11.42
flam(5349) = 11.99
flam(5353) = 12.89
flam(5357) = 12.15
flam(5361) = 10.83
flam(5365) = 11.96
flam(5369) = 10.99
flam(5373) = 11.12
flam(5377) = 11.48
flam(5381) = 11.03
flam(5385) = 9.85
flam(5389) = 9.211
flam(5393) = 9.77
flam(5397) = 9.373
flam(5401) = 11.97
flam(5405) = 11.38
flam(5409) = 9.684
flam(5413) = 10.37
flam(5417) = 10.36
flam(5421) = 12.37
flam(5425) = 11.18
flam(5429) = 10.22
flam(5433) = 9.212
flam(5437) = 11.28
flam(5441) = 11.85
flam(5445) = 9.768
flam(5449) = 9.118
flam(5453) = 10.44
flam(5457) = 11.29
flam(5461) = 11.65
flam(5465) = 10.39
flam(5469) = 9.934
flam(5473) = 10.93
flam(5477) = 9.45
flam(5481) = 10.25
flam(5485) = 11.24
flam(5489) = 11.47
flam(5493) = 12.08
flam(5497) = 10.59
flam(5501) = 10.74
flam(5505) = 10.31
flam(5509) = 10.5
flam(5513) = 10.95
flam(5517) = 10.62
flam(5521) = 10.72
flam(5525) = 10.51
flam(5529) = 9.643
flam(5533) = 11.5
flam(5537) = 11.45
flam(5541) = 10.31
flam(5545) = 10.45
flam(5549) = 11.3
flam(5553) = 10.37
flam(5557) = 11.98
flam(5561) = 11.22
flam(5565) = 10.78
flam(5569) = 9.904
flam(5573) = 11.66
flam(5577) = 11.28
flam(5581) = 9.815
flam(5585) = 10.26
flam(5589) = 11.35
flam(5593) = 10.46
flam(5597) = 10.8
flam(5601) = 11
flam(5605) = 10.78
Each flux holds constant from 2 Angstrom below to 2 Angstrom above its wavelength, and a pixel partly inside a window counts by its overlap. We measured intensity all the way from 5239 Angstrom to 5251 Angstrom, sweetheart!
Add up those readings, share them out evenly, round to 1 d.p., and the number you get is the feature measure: 11.5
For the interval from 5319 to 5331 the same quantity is 10.5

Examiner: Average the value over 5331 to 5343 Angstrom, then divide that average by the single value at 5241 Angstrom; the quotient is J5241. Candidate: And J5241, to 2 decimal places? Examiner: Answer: 0.86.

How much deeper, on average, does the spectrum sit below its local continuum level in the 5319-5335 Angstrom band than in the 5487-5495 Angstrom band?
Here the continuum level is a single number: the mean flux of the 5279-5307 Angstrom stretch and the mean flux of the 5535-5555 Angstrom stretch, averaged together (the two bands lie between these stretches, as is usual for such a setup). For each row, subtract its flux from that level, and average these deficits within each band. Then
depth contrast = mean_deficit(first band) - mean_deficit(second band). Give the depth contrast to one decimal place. 1.0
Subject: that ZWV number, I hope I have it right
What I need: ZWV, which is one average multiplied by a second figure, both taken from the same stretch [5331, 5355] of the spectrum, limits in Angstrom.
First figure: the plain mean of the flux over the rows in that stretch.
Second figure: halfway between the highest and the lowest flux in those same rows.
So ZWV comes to 128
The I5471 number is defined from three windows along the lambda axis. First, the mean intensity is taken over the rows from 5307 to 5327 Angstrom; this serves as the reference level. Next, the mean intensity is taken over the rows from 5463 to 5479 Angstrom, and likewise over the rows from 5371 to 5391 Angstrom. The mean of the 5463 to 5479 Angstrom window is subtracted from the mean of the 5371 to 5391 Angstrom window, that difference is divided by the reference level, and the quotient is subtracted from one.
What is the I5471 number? 0.97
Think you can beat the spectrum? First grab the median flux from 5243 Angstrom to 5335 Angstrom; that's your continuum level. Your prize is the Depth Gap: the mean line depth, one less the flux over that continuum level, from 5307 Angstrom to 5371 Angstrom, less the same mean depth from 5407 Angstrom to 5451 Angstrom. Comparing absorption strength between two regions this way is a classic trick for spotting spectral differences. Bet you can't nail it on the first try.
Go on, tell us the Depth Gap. -0.08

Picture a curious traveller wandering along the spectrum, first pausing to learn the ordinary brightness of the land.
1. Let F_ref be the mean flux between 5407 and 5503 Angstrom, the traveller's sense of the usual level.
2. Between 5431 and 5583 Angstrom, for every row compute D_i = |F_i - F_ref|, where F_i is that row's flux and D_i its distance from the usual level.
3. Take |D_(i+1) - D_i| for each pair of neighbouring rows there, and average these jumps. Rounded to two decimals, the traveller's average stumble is 0.47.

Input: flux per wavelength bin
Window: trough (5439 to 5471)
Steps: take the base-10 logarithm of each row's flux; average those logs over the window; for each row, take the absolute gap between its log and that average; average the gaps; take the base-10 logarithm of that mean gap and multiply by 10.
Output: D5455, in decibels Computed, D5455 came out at -15.0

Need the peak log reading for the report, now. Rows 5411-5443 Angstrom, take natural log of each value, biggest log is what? 2.52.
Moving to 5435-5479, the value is 2.47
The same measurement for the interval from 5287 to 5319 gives 2.58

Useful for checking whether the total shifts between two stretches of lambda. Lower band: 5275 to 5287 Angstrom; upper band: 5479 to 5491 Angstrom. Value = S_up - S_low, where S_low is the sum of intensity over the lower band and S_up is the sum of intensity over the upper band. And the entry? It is 1.0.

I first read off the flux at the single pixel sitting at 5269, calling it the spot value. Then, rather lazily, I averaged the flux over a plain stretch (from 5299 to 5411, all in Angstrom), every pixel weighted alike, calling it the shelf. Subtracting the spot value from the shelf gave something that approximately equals 3.1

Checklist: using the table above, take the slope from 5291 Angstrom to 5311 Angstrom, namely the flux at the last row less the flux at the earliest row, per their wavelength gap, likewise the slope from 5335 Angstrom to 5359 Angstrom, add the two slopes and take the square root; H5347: 0.50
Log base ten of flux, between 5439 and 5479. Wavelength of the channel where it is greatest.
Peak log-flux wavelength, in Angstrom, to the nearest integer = 5441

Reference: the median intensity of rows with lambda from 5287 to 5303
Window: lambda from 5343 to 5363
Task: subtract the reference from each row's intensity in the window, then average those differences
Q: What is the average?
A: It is 1.8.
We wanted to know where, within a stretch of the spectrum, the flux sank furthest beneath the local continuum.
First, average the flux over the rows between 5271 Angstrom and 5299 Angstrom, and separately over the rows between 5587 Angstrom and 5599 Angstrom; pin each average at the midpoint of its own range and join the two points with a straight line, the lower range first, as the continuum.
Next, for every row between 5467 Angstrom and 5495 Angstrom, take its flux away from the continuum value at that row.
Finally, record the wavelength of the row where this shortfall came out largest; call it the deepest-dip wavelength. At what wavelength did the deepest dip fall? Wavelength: 5477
